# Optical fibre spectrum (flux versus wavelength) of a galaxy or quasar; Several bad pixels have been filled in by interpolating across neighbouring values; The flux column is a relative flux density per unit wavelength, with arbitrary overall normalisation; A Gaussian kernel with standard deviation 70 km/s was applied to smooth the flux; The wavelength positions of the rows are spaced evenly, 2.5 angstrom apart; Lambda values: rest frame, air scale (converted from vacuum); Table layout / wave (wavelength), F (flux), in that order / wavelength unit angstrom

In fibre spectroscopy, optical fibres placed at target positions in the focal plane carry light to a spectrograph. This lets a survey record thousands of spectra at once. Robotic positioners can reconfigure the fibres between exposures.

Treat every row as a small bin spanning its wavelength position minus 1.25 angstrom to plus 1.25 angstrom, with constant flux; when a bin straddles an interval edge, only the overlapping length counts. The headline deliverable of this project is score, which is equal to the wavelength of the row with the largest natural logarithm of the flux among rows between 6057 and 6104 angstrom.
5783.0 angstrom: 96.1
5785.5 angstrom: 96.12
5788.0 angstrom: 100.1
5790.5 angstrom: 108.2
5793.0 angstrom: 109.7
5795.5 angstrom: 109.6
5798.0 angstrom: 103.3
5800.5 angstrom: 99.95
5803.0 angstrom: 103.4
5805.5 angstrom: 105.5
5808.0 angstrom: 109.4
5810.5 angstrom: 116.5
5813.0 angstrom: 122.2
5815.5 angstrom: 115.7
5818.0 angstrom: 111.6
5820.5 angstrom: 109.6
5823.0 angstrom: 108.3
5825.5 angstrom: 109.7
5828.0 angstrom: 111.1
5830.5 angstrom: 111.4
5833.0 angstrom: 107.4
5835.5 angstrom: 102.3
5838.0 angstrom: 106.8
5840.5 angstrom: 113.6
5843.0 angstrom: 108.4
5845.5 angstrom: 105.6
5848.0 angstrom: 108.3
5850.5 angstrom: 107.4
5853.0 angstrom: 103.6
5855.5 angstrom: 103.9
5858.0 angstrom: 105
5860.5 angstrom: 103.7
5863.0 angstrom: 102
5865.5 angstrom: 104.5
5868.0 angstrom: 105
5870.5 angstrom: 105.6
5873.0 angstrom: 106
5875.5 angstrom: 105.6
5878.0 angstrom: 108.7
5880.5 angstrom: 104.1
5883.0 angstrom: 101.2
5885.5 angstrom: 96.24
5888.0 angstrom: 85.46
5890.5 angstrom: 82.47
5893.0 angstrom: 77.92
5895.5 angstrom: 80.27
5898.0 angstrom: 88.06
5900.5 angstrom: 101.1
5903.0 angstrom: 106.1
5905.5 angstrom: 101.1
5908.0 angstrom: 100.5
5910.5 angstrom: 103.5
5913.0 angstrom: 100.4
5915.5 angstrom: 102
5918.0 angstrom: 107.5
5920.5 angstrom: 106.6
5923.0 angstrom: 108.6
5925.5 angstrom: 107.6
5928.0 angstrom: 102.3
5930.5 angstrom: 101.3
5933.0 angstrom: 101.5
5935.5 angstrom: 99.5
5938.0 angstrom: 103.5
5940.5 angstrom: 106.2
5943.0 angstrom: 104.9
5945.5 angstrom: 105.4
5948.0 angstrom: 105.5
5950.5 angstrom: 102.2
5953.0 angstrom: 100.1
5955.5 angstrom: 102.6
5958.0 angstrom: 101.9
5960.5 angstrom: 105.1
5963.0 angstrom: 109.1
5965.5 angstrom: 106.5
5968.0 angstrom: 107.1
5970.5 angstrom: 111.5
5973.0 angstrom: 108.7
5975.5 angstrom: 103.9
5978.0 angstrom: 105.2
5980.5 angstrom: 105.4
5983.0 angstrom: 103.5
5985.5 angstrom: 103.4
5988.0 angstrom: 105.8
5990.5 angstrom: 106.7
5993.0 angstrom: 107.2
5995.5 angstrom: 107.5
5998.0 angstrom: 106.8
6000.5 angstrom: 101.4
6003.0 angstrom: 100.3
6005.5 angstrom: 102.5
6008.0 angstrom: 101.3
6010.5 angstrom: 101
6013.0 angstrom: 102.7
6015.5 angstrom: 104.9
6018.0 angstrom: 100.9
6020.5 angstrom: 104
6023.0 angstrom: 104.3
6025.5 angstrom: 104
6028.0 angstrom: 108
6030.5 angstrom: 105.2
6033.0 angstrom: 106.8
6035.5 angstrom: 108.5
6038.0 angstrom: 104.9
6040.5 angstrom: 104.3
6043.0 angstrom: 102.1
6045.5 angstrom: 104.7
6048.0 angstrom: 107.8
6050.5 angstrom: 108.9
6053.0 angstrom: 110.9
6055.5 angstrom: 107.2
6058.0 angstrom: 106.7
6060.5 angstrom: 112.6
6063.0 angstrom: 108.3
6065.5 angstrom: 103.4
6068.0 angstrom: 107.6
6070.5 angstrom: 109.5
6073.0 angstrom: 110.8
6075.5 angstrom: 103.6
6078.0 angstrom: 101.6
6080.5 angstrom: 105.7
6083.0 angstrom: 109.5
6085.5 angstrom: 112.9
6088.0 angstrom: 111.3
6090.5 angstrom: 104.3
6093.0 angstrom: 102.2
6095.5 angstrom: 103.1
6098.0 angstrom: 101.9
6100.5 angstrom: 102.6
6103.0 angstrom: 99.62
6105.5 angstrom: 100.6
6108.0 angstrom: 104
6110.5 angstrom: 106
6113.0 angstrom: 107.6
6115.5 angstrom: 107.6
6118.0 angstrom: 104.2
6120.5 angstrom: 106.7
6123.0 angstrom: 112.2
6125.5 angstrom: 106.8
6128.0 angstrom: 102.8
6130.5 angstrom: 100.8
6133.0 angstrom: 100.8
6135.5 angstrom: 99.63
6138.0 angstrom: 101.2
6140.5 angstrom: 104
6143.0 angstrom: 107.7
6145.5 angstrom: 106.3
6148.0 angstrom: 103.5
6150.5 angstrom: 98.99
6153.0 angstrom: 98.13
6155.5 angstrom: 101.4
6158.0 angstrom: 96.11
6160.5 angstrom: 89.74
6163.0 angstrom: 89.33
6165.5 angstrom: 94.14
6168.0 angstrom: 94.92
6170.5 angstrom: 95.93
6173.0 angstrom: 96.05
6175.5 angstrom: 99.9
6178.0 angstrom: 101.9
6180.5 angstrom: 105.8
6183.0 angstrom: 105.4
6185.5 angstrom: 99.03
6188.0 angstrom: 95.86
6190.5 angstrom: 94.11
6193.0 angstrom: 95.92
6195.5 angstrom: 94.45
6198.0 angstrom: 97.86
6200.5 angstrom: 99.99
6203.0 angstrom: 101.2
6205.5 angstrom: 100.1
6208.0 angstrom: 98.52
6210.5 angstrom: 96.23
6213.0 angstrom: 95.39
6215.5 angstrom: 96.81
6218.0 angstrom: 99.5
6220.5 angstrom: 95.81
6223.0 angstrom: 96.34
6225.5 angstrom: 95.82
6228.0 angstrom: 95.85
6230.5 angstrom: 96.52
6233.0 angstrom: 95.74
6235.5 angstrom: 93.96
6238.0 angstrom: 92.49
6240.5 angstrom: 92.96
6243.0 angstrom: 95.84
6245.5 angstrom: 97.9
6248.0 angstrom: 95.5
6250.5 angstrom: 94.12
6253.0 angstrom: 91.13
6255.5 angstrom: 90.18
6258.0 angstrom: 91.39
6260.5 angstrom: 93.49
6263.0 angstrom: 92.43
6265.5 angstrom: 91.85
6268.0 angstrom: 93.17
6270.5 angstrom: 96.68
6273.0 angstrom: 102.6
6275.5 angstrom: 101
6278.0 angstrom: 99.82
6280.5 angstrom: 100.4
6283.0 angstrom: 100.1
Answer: 6085.5 angstrom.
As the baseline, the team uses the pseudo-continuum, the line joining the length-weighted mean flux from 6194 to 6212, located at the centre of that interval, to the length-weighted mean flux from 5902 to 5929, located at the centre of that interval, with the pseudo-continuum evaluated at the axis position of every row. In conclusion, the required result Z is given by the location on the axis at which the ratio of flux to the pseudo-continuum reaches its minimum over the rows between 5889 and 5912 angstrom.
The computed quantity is 5893.0 angstrom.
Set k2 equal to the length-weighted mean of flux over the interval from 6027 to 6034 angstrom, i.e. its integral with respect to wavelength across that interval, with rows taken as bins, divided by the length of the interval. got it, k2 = 107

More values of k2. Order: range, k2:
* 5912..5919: 103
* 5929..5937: 101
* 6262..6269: 92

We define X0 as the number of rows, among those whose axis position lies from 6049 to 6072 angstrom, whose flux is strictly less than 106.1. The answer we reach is 1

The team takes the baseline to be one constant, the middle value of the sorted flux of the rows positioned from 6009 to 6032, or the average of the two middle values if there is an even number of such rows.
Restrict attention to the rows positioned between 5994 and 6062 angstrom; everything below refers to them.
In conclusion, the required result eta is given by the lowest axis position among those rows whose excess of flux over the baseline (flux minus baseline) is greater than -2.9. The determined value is 5995.5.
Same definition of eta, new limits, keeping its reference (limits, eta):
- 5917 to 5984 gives 5918.0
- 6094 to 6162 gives 6095.5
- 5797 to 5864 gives 5798.0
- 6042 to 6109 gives 6043.0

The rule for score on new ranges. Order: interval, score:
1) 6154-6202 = 6180.5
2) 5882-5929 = 5923.0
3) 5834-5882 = 5840.5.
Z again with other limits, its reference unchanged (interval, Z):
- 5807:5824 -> 5823.0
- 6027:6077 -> 6043.0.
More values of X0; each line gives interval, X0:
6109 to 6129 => 3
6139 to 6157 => 5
